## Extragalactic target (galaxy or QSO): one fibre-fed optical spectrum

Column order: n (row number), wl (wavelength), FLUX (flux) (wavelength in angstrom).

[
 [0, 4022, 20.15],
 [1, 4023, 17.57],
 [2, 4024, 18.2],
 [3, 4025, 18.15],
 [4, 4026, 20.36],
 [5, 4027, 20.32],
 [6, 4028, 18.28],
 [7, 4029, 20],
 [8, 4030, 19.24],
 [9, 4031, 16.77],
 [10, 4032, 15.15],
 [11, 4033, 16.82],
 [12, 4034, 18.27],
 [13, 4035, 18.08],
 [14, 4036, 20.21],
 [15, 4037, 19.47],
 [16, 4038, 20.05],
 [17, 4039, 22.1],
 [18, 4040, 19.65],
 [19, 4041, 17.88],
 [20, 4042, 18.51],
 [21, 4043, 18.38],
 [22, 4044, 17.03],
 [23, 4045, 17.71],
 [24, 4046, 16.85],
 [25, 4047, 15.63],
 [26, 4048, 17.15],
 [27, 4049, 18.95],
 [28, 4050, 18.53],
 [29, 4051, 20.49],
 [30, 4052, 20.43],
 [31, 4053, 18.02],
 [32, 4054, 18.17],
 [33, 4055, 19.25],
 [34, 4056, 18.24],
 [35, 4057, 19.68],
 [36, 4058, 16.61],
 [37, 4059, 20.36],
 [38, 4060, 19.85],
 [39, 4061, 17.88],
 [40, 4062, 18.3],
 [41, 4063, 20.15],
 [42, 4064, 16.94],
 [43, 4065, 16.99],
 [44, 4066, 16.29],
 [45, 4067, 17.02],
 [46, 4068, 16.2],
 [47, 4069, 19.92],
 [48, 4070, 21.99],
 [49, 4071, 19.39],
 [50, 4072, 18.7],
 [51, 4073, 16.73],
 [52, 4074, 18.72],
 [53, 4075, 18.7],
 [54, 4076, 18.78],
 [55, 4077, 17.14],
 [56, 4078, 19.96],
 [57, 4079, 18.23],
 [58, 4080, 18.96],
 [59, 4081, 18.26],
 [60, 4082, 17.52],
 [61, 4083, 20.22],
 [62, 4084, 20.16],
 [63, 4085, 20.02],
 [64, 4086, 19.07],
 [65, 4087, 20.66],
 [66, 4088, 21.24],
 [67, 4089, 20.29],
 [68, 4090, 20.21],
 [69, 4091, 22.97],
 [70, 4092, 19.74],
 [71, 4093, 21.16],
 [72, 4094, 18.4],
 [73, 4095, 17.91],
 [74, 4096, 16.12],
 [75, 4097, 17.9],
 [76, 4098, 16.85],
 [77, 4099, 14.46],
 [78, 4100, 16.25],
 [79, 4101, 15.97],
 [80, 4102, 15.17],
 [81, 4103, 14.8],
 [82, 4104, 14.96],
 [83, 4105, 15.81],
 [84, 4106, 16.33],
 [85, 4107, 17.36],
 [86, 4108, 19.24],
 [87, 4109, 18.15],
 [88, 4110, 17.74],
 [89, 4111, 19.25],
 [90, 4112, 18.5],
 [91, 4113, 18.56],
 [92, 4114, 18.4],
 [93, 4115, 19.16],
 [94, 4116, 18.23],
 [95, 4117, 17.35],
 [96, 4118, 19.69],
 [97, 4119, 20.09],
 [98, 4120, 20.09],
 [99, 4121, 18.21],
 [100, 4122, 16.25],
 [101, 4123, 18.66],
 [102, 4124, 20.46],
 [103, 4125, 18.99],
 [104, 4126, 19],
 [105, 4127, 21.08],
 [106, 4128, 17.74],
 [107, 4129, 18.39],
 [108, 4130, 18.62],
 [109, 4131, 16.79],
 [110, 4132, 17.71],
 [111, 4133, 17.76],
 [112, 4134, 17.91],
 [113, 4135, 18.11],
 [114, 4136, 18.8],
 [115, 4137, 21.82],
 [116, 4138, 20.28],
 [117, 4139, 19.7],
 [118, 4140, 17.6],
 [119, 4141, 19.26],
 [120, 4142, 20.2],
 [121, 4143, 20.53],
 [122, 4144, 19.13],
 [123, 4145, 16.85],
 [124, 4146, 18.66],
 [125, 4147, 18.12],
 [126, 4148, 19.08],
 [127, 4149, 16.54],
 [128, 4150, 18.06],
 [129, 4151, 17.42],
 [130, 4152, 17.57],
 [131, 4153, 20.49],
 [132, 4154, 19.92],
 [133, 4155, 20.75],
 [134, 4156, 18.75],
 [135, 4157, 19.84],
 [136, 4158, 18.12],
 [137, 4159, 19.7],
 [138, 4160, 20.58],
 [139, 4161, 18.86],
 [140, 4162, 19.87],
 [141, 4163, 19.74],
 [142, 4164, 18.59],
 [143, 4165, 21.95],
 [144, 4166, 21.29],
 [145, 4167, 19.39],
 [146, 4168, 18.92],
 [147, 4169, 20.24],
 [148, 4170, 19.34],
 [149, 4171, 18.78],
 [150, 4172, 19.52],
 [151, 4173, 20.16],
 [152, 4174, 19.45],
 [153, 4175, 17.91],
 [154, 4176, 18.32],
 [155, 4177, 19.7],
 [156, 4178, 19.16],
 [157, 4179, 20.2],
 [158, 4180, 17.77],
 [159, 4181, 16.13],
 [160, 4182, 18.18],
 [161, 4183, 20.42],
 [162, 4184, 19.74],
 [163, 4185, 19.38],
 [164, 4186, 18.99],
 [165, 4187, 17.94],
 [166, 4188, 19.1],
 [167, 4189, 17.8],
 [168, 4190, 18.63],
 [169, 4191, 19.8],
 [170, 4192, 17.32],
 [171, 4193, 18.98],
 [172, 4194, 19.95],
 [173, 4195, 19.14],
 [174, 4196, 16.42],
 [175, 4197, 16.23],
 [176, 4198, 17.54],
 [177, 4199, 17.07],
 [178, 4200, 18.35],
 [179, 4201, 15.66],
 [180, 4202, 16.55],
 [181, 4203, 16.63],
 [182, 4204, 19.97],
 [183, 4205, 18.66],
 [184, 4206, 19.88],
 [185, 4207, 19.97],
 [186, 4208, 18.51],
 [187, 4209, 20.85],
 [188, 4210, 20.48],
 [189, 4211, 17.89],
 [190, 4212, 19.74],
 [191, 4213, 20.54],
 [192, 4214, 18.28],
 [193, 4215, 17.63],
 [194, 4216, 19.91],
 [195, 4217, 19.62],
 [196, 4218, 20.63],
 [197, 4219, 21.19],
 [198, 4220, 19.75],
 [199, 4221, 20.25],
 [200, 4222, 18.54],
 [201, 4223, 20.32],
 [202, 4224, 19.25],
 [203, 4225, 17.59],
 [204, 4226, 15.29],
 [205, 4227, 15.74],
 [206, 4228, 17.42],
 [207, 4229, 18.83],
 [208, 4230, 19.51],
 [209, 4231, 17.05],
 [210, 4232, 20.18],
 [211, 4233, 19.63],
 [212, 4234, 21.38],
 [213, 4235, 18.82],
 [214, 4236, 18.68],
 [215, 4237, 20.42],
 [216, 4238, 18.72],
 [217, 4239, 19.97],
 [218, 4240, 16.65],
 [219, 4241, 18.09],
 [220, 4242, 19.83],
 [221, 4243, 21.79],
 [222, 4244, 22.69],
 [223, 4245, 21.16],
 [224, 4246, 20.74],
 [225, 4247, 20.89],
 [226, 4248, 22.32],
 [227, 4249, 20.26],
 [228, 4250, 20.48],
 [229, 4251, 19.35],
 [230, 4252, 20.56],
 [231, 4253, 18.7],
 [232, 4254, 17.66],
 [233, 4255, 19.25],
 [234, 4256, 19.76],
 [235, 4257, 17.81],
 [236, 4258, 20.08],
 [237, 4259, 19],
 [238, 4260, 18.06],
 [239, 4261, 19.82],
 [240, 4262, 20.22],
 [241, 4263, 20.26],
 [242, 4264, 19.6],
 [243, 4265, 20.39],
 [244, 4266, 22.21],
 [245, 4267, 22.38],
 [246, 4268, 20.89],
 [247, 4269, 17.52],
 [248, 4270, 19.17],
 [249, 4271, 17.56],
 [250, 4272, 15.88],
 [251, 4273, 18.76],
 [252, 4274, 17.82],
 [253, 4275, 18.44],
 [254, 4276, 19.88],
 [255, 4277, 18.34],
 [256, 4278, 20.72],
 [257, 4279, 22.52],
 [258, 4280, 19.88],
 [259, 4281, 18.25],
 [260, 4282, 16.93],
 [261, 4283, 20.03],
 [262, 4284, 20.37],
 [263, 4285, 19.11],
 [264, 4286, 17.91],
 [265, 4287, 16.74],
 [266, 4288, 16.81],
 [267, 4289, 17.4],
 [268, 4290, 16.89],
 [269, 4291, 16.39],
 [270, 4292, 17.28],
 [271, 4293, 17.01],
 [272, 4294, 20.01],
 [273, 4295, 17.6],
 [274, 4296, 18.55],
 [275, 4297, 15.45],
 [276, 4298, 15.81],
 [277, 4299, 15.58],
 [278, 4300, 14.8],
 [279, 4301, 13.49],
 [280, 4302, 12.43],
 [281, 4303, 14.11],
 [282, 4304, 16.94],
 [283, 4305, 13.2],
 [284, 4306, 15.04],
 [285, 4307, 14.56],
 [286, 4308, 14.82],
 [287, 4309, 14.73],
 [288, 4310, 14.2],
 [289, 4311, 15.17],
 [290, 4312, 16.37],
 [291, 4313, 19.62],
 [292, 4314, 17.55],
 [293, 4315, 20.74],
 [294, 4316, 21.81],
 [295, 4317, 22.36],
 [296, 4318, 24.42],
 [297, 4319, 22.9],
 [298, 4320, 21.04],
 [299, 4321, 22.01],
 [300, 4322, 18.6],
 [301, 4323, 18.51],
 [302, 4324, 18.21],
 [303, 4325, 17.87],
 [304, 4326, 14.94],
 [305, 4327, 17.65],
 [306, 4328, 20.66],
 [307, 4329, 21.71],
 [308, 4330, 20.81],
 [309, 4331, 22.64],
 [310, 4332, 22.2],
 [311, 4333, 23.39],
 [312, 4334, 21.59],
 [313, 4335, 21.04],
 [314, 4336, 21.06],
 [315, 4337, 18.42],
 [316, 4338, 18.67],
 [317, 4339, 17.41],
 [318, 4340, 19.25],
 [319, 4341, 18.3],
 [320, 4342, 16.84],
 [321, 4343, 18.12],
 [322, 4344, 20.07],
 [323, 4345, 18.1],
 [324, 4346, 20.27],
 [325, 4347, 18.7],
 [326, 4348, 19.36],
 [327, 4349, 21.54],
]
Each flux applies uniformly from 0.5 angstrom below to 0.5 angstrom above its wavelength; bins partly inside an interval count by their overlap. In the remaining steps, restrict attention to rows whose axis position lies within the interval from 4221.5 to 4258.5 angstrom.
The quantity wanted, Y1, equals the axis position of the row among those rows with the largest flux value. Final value 4244 angstrom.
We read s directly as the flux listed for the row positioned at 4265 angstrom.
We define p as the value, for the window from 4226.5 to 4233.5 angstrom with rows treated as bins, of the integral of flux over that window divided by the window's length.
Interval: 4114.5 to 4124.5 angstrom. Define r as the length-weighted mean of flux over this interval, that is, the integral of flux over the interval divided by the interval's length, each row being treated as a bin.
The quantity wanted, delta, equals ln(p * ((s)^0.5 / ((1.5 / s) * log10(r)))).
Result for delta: 6.78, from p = 18.34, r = 18.8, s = 20.39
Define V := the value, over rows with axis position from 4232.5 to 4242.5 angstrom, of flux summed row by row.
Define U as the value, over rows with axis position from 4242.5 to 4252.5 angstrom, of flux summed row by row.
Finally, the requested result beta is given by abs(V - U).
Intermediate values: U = 210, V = 192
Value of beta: 18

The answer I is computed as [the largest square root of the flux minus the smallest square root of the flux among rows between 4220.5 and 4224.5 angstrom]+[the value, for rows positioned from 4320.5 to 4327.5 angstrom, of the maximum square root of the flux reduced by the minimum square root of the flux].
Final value 1.0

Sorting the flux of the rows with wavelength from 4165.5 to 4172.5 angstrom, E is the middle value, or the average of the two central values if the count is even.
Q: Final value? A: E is 19.4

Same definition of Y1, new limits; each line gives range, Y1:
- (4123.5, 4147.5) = 4137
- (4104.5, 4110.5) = 4108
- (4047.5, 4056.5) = 4051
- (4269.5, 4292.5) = 4279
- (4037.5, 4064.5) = 4039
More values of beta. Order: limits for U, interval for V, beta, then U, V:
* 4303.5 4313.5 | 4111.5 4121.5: 34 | 155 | 188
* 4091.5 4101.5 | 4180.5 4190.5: 12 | 175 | 186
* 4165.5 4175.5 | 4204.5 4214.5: 0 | 195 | 195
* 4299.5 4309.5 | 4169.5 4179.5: 48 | 144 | 193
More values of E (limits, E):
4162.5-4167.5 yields 19.7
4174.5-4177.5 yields 18.3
